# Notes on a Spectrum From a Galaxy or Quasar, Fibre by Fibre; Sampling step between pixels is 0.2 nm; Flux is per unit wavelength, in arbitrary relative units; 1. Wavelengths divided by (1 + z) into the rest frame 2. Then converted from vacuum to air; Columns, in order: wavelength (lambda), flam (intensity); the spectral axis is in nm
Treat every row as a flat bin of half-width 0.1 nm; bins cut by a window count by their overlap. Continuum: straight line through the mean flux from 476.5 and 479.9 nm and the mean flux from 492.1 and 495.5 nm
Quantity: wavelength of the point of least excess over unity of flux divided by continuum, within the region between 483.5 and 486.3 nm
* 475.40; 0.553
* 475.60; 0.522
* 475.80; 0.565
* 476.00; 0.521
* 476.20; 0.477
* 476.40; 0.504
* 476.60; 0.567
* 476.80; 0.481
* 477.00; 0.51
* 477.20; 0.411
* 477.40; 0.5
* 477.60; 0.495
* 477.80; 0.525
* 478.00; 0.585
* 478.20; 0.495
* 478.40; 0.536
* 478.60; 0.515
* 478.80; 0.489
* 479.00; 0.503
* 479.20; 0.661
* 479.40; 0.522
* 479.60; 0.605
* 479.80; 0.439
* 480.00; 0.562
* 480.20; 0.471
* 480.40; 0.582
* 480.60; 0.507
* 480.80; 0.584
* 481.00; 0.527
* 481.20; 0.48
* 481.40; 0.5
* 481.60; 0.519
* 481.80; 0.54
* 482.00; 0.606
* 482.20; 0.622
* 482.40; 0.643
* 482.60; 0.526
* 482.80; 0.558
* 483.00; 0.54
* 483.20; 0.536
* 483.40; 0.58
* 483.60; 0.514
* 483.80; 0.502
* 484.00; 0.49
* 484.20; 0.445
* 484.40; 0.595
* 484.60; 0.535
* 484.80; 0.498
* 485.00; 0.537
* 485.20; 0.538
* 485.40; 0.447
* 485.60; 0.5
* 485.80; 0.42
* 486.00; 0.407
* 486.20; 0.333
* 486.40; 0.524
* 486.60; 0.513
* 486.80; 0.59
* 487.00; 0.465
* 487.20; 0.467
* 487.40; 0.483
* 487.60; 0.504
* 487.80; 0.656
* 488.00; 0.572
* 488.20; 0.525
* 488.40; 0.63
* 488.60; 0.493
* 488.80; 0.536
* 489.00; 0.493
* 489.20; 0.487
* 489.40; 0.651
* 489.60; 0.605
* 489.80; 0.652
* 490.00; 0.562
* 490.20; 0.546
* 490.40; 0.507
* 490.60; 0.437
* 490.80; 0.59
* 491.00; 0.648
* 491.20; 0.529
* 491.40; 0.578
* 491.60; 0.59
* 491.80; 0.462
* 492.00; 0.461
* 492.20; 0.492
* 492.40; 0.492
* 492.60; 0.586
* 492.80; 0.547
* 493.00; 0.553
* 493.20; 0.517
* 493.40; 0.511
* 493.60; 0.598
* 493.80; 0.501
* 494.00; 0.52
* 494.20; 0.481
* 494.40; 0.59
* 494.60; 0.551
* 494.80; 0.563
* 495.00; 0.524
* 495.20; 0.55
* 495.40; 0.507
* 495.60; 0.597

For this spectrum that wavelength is 486.20 nm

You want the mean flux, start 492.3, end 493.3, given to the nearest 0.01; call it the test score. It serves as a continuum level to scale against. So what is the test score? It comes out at 0.54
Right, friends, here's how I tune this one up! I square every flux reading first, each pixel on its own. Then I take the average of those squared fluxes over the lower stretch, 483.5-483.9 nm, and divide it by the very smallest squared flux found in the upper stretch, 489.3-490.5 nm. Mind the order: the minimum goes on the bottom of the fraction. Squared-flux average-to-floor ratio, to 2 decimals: 1.00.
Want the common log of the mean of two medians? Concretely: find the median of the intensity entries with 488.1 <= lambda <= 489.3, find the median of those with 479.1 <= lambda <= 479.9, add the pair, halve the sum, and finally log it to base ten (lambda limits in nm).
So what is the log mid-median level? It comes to -0.271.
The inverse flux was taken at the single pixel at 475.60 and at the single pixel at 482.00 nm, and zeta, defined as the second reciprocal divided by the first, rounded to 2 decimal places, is 0.86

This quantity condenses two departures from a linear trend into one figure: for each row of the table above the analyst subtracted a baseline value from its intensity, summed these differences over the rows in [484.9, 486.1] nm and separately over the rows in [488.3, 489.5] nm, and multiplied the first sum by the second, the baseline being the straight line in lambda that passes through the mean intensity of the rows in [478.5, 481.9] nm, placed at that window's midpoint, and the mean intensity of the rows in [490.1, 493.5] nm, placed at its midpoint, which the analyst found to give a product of -0.034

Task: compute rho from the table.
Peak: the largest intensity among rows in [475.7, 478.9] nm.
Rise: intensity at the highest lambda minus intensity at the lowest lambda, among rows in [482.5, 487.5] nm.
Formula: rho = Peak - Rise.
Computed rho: 0.63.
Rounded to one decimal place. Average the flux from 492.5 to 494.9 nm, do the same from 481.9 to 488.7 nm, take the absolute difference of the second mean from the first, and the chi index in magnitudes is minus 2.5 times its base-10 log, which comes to 4.3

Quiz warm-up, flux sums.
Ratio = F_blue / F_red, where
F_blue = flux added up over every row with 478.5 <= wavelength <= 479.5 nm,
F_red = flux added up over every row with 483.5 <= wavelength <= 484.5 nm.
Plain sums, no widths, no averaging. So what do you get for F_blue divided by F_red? 1.06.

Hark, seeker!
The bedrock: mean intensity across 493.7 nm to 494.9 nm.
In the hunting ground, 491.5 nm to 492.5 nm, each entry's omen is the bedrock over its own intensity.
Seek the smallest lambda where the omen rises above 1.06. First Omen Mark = 491.80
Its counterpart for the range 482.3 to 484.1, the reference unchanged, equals 483.80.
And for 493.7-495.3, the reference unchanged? 493.80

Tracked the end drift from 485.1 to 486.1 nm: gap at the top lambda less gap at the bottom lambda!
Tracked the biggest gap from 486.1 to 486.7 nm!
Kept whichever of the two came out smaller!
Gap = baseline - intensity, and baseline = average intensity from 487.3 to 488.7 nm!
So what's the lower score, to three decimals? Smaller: 0.131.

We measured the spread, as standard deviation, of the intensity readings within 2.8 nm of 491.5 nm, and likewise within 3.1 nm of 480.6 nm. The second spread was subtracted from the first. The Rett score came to 0.007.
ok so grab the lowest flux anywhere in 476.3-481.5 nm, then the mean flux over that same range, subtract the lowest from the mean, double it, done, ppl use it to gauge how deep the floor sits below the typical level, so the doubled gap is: 0.221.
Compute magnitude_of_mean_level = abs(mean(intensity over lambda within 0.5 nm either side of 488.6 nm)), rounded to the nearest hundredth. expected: 0.54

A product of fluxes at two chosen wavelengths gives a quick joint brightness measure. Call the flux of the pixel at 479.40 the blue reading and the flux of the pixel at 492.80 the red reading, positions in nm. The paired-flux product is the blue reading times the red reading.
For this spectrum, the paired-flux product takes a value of 0.286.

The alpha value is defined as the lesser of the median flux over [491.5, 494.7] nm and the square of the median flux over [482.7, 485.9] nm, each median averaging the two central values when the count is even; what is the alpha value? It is 0.275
